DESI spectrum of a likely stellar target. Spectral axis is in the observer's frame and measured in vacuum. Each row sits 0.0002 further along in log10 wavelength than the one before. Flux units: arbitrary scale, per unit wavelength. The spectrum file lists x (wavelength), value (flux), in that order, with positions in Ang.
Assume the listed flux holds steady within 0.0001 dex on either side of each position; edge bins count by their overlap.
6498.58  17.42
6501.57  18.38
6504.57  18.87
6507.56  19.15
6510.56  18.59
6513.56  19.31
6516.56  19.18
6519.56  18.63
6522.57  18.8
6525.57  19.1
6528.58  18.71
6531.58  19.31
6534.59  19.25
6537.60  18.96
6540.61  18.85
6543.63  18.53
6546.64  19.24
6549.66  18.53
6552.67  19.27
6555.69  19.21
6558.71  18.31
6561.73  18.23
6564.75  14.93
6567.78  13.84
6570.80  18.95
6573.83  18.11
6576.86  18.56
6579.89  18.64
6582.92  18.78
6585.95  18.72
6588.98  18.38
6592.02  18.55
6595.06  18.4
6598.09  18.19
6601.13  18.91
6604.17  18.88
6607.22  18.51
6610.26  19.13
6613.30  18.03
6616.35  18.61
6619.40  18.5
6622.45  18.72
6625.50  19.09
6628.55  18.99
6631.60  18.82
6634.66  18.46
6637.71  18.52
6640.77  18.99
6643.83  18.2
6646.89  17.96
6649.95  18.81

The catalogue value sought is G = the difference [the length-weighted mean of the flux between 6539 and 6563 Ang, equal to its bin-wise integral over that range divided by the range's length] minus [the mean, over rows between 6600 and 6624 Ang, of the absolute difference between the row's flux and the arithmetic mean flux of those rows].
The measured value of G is 18.5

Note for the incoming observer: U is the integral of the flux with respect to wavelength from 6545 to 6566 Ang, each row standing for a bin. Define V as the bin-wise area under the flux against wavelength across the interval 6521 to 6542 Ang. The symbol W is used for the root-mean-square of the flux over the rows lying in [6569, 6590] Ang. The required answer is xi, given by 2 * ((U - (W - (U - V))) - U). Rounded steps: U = 384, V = 399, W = 18.59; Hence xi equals -67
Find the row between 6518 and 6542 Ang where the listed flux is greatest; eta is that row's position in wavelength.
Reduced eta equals 6531.58 Ang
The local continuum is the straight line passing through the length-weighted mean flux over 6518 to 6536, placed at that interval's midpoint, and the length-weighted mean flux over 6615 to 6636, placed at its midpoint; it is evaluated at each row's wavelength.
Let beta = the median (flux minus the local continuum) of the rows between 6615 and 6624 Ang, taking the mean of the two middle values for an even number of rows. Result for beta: -0.15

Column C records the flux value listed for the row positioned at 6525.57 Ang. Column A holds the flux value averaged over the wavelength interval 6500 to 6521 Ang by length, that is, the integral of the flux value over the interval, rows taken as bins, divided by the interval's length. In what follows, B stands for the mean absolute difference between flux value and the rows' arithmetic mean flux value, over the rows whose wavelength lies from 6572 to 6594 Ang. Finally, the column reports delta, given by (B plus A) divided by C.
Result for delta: 1.00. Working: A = 18.9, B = 0.17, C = 19.1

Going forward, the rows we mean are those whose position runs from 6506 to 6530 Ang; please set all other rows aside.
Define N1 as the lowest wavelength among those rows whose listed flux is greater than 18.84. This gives 6507.56 Ang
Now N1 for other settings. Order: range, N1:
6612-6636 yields 6625.50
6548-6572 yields 6552.67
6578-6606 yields 6601.13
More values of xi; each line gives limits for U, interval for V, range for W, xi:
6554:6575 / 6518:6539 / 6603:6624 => -104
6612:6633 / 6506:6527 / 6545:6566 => -48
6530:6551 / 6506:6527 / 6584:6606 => -38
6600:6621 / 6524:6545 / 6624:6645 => -51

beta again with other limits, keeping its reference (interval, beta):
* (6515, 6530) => -0.18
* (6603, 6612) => 0.09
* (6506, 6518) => 0.16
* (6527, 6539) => 0.16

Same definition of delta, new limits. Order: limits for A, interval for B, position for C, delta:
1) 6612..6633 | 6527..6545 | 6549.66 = 1.02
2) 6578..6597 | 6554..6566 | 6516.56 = 1.04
